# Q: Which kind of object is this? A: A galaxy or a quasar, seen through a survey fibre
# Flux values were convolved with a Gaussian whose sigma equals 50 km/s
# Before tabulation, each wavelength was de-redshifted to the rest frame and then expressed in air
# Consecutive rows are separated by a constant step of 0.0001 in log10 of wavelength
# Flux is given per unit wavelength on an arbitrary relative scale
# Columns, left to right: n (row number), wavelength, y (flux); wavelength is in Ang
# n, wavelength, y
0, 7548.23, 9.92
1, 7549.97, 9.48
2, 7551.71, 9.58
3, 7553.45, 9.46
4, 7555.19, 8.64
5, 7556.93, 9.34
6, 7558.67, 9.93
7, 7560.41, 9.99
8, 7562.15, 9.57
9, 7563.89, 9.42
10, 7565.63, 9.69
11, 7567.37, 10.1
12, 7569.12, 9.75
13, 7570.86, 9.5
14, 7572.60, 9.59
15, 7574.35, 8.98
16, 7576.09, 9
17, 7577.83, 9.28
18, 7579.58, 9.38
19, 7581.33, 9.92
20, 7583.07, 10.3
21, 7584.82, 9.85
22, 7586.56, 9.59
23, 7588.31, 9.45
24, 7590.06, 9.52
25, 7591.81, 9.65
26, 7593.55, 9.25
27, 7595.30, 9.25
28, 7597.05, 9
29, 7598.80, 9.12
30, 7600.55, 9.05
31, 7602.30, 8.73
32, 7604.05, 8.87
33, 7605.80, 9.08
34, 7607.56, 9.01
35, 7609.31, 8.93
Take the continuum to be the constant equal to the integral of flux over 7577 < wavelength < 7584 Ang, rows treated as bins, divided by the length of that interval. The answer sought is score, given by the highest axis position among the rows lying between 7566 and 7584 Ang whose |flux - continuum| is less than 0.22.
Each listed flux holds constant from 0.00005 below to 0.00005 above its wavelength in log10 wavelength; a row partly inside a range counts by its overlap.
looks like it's 7581.33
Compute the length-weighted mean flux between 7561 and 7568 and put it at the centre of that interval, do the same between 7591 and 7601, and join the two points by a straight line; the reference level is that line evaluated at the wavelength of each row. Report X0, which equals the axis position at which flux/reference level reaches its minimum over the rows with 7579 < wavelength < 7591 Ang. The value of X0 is 7579.58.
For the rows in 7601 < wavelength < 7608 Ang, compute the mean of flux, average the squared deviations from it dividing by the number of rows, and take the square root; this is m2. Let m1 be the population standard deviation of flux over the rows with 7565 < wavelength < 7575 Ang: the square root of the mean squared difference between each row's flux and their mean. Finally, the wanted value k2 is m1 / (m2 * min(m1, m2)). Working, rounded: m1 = 0.34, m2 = 0.13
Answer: 18.6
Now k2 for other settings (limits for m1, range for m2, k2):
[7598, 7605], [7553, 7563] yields 2.2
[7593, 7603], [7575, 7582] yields 3.0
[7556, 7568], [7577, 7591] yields 3.2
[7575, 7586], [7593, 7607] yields 15.8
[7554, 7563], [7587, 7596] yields 20.1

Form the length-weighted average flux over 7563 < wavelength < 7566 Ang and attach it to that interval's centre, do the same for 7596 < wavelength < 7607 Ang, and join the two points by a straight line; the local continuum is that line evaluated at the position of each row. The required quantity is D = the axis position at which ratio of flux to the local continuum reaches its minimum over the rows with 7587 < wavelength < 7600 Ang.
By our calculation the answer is 7597.05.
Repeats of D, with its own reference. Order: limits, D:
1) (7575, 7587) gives 7576.09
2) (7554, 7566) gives 7555.19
